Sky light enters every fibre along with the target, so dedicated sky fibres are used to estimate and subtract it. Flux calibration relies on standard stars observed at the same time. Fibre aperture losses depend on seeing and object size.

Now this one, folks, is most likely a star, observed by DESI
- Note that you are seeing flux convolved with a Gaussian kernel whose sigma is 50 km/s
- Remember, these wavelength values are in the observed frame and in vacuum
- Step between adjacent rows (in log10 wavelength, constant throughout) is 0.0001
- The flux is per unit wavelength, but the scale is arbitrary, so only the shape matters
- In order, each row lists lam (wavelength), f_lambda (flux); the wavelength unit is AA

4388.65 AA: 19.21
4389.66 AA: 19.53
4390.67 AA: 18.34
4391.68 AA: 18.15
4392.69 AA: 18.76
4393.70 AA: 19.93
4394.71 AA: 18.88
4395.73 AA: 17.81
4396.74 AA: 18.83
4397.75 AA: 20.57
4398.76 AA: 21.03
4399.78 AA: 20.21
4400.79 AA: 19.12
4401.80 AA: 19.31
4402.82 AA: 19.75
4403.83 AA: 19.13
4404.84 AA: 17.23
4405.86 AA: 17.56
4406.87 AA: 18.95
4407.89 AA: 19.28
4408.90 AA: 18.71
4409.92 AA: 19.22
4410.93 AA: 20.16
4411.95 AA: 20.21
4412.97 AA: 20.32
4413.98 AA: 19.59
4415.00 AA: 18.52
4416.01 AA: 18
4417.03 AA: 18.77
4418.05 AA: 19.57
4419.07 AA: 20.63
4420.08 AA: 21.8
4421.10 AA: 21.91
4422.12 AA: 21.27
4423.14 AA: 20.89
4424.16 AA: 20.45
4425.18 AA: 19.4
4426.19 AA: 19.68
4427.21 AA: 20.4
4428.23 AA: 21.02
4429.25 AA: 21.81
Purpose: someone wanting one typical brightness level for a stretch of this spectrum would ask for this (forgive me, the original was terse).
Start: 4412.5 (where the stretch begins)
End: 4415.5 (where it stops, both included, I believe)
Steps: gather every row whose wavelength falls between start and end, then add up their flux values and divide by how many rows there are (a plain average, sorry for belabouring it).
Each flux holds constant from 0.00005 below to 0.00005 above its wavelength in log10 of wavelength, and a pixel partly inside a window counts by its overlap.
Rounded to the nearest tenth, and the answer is 19.5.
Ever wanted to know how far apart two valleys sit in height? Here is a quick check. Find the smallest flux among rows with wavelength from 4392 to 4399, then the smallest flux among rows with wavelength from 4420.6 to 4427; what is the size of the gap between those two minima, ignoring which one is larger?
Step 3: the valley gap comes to 1.6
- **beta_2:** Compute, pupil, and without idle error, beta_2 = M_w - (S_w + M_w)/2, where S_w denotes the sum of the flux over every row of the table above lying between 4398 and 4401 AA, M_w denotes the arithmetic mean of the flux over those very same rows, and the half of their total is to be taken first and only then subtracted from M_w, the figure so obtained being -20.1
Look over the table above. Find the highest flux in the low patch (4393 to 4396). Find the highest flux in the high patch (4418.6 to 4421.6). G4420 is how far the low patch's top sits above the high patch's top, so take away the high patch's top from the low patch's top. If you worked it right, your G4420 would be -2.0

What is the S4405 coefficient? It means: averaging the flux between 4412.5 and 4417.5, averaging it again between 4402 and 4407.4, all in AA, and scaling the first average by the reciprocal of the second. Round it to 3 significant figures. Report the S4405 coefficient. 1.03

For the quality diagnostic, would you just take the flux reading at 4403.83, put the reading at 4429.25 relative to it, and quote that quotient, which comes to 1.14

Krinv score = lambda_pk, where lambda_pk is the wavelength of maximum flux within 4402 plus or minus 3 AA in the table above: 4399.78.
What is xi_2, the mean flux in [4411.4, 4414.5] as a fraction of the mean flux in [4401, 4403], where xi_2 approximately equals 1.03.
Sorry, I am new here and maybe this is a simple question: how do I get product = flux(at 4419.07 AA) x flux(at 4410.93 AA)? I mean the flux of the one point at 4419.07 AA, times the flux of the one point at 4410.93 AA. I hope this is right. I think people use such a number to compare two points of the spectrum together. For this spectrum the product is 416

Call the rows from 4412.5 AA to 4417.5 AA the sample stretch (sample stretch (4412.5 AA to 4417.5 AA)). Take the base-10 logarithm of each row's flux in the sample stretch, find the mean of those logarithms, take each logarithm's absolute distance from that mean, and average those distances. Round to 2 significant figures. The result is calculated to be 0.017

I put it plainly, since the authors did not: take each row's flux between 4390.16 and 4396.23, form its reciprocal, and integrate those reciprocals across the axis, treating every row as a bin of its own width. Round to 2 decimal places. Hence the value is 0.33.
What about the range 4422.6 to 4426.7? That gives 0.20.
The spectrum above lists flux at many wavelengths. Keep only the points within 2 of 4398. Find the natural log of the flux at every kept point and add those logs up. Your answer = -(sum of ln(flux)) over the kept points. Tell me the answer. -12.0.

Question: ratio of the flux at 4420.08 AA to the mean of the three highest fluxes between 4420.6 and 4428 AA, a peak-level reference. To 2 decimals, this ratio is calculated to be 1.02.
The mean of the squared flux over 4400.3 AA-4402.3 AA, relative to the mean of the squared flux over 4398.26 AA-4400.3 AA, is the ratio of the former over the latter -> 0.87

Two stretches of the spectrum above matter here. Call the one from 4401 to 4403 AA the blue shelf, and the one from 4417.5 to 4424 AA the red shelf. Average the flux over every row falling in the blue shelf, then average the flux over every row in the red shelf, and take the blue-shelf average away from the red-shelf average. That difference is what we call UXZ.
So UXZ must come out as 1.5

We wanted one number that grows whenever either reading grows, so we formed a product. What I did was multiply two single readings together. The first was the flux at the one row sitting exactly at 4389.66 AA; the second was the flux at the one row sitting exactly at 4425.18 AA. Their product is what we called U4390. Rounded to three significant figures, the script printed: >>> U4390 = 379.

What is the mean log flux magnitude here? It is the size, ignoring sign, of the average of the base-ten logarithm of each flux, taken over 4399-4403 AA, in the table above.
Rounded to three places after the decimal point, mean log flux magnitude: 1.292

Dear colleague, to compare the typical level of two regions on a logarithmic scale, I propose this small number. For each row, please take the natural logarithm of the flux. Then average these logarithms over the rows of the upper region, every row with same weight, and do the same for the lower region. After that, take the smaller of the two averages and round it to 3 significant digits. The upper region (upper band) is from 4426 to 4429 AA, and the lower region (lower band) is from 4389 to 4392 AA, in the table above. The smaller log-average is 2.93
